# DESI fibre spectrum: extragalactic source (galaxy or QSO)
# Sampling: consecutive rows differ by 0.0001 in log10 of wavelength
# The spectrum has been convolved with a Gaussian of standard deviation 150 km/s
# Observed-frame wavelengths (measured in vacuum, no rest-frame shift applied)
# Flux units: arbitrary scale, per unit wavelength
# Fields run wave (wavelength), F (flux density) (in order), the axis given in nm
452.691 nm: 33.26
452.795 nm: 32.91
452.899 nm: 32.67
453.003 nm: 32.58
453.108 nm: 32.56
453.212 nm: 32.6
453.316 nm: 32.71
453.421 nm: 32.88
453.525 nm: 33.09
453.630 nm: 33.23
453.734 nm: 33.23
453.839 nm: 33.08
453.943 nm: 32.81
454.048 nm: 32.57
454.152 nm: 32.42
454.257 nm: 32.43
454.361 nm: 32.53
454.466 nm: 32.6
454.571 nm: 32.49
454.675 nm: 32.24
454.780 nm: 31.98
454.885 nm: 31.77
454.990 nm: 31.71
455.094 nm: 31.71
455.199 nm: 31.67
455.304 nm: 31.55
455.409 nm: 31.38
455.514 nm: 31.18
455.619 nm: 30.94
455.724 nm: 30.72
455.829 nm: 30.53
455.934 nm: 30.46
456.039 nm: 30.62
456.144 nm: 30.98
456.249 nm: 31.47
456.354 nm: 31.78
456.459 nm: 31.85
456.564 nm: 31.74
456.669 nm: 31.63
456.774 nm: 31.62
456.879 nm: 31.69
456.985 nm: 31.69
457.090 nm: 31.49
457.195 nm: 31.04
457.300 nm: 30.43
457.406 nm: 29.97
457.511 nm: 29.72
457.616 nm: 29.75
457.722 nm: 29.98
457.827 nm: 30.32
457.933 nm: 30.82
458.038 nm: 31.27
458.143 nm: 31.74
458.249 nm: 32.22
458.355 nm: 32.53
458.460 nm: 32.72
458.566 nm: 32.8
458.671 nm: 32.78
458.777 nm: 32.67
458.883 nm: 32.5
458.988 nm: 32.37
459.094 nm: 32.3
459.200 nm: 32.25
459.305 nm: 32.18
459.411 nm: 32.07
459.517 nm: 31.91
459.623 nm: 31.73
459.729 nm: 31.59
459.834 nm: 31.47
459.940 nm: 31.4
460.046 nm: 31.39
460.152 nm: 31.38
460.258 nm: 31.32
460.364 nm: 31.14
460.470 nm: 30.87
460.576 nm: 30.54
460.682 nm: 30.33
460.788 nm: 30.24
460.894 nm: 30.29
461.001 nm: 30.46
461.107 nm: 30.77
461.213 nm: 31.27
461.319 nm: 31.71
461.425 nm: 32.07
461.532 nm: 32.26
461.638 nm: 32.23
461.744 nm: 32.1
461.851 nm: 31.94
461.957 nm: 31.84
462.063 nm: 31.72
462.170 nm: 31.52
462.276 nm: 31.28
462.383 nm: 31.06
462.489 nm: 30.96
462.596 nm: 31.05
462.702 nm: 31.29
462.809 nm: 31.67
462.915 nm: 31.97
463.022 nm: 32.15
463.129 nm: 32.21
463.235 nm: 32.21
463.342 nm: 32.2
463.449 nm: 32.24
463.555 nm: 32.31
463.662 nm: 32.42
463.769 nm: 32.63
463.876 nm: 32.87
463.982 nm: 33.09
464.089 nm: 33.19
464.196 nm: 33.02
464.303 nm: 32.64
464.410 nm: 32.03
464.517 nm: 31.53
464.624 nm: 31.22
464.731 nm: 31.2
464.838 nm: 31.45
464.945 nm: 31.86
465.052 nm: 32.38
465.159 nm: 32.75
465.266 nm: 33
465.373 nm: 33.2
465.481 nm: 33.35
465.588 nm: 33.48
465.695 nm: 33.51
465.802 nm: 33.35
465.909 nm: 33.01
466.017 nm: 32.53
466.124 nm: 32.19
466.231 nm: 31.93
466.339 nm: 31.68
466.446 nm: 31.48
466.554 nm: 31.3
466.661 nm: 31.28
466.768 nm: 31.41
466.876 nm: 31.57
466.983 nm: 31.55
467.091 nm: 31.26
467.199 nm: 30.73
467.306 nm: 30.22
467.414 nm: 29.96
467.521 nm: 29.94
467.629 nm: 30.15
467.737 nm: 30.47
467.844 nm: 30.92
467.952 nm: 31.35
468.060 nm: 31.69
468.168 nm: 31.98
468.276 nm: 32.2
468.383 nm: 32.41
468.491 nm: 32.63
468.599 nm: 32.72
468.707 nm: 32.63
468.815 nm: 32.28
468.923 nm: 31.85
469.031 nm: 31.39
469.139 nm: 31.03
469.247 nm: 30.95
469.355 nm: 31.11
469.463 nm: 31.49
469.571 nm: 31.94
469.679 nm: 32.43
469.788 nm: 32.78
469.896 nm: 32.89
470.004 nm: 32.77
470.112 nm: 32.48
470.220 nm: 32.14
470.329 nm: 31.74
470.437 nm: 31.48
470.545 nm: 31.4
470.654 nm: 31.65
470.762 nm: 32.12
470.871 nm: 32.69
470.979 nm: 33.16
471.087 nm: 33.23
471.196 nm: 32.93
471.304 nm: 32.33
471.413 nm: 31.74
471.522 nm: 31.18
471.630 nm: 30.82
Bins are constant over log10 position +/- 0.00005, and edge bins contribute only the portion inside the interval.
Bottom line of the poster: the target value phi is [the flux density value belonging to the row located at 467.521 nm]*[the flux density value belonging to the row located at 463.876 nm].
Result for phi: 984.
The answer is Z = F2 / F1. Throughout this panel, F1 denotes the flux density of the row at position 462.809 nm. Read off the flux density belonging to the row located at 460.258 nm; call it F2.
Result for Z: 0.99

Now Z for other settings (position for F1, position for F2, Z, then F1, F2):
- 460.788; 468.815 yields 1.07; 30.24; 32.28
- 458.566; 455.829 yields 0.93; 32.8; 30.53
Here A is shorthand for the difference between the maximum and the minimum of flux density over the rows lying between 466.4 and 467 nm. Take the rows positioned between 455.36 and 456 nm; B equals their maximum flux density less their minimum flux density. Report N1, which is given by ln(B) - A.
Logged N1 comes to -0.4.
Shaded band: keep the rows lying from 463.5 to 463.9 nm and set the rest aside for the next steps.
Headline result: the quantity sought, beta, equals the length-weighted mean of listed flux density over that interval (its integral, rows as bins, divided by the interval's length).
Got 32.5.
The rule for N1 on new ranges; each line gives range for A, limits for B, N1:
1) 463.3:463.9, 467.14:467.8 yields -0.9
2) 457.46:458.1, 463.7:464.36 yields -2.1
